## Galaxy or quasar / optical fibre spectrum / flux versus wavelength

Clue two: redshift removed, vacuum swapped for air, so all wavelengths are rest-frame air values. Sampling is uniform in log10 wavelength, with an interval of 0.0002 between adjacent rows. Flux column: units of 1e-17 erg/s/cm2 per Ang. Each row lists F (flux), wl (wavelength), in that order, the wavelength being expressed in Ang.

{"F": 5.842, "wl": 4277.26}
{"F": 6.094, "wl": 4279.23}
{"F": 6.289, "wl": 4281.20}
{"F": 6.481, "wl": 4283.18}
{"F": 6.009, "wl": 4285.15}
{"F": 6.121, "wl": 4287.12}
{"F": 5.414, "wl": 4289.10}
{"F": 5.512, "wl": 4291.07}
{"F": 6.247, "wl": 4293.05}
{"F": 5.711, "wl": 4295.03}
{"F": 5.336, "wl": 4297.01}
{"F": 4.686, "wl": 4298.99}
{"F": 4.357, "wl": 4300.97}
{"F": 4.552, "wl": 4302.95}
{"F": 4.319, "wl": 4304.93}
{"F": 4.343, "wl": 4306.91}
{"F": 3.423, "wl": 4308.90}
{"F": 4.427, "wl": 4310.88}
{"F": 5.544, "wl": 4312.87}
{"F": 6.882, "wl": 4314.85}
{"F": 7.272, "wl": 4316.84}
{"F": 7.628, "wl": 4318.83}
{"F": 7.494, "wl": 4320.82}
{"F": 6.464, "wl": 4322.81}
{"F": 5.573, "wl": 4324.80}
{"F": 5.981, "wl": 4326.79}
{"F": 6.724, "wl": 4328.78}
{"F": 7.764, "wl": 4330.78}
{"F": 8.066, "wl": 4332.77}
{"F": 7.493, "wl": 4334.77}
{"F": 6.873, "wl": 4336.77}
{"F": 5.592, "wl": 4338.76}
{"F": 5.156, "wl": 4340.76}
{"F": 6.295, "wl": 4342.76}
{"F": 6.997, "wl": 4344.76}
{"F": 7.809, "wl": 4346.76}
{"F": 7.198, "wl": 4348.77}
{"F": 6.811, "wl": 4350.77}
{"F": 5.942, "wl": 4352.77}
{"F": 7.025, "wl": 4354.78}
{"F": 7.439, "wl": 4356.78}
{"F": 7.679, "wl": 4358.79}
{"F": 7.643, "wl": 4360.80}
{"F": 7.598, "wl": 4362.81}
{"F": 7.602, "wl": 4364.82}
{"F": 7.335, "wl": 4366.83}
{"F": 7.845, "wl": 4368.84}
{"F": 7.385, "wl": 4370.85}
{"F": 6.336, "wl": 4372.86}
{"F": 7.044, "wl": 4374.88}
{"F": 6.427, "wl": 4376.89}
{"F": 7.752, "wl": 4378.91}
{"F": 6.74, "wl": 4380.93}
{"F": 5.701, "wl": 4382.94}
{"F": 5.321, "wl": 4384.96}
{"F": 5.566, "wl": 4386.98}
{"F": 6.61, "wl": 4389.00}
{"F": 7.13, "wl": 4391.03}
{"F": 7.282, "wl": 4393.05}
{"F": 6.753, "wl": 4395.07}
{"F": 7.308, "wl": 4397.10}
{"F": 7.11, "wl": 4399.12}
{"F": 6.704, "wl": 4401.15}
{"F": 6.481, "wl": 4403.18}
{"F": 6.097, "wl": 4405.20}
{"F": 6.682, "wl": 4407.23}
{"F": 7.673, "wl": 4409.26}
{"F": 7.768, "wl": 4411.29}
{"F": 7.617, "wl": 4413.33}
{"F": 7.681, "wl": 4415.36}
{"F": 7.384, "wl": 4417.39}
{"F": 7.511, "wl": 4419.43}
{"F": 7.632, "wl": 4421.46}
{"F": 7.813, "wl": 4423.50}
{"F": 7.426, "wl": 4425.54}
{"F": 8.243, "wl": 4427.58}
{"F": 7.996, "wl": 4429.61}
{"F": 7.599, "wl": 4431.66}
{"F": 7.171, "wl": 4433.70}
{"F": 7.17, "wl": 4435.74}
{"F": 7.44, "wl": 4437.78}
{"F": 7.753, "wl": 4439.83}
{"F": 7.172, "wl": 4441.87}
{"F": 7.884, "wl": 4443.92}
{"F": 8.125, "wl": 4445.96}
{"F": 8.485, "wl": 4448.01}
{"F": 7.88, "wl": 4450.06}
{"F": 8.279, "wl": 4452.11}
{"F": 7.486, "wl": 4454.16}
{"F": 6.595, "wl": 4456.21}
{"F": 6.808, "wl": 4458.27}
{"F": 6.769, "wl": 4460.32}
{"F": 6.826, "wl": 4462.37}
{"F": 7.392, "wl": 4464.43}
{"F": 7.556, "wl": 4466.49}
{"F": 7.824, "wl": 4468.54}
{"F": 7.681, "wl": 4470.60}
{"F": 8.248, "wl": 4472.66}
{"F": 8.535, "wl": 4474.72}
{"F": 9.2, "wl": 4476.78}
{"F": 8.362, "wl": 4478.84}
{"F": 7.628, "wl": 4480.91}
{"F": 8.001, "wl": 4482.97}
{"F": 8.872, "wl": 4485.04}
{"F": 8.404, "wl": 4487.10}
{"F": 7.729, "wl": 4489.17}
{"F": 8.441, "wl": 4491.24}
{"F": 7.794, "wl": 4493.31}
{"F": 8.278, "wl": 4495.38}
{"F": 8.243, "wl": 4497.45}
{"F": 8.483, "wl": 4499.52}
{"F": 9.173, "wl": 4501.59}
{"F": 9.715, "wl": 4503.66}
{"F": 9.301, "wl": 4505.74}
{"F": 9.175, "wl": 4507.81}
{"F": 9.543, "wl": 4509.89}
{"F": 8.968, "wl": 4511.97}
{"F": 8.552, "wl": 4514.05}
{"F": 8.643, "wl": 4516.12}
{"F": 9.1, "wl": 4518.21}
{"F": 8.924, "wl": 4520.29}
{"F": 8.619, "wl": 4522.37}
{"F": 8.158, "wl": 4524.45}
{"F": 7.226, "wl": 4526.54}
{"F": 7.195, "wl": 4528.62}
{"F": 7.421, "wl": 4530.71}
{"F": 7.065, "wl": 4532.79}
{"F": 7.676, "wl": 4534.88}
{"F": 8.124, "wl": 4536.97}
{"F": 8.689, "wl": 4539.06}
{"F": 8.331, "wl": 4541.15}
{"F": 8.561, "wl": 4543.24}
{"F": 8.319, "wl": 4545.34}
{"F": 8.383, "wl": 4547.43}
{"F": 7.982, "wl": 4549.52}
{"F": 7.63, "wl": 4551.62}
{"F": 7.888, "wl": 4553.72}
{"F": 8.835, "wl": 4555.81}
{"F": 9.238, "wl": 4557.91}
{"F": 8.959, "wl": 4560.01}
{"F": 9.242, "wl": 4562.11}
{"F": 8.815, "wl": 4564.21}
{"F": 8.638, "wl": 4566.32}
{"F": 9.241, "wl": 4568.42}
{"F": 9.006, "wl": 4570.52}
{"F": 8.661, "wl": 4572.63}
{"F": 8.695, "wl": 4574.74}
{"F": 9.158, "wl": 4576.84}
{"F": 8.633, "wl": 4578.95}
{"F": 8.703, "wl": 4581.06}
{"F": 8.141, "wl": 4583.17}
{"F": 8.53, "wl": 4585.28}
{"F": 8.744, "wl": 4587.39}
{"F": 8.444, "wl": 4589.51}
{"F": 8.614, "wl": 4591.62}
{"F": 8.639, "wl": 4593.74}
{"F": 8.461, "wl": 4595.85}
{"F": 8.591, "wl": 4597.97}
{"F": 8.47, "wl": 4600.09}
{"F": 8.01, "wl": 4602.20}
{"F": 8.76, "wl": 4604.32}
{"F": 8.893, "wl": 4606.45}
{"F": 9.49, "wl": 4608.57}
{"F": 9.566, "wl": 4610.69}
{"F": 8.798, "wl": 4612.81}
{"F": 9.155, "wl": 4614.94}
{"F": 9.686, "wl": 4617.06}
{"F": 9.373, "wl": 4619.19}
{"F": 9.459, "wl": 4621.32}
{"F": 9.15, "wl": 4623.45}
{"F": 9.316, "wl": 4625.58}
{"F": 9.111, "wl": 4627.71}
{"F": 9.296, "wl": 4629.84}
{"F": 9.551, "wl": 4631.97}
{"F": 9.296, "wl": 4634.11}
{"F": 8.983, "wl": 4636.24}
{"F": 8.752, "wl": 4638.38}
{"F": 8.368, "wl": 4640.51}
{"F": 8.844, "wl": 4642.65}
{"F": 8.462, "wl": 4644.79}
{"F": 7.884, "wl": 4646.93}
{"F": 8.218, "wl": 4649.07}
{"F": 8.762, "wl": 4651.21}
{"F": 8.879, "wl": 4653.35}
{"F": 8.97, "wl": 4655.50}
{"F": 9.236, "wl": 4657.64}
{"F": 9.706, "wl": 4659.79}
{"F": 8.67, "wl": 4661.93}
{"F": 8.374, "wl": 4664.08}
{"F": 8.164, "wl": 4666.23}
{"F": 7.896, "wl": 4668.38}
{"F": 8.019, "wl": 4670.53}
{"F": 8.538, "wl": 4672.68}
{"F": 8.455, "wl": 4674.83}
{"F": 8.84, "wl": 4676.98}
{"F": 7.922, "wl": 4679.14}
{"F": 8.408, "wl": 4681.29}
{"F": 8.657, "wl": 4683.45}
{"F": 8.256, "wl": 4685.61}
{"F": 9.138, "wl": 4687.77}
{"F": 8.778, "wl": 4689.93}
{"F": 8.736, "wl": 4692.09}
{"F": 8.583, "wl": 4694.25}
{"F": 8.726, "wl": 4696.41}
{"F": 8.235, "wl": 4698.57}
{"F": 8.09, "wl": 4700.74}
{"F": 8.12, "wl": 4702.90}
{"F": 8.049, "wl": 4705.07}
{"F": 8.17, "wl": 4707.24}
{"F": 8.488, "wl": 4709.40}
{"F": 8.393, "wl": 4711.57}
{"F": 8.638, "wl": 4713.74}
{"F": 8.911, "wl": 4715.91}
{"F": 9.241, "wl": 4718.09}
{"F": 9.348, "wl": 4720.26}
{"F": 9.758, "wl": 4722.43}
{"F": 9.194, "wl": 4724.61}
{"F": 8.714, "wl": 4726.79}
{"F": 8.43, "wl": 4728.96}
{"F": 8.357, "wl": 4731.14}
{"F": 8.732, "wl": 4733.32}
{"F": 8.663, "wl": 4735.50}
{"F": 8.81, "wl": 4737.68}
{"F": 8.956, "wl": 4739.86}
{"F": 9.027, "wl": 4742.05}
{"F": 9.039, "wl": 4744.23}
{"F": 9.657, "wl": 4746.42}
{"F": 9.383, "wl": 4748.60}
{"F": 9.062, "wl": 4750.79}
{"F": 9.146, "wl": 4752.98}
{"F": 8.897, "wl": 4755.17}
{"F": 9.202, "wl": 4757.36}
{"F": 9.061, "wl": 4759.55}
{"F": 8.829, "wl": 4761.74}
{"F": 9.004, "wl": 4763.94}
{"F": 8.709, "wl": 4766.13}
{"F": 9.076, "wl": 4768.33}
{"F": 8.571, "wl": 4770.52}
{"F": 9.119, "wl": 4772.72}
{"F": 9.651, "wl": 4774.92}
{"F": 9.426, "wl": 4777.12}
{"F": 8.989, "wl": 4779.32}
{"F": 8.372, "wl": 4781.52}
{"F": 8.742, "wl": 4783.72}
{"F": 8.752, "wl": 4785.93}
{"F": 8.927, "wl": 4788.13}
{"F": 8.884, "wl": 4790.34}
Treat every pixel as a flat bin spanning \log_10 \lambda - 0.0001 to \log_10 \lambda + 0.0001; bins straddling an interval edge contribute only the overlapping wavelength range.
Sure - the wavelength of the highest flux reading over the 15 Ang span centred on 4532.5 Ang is 4539.06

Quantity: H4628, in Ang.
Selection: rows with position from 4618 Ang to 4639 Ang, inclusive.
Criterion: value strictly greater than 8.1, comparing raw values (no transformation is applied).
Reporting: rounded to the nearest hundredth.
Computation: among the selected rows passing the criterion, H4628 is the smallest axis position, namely 4619.19 Ang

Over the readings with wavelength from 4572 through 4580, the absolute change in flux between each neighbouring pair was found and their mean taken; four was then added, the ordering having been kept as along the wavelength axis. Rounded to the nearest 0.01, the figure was 4.34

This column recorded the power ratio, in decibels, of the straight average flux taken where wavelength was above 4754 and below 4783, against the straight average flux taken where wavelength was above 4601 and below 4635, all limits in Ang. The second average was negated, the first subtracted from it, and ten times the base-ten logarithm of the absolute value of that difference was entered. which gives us 12.6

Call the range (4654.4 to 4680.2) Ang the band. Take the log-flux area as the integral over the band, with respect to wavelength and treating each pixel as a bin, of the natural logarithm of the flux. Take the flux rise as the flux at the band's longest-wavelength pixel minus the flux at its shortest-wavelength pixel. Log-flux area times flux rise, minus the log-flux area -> -113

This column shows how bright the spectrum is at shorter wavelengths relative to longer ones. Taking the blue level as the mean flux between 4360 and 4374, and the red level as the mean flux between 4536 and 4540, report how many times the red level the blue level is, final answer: 0.88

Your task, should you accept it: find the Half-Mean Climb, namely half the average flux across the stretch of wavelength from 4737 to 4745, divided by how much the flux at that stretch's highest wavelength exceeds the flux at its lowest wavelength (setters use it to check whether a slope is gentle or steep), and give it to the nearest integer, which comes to 20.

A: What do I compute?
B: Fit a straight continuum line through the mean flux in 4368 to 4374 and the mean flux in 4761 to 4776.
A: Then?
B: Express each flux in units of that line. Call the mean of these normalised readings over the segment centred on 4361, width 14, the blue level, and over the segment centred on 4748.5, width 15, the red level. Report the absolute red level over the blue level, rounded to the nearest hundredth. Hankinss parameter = 0.98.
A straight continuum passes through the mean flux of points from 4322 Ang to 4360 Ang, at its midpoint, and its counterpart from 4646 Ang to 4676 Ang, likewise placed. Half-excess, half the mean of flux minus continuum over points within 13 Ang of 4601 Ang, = 0.25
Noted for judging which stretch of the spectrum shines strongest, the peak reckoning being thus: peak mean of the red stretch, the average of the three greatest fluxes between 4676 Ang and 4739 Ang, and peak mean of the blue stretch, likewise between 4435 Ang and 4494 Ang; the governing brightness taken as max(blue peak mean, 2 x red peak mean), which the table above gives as 18.9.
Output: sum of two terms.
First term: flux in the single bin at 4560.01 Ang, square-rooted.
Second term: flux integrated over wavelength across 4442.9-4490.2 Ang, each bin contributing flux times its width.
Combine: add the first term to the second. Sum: 374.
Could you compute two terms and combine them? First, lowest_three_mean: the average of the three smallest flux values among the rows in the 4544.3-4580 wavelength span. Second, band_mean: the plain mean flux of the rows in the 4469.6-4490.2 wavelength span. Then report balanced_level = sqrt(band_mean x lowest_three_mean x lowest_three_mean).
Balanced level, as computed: 22.5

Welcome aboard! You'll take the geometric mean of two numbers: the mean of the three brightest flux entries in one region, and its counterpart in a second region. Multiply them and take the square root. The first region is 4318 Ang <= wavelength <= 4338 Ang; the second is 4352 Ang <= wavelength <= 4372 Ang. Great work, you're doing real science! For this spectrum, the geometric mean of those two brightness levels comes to 7.8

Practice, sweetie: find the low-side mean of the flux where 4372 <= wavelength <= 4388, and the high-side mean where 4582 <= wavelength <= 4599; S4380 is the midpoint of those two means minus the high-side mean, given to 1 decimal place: -1.1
